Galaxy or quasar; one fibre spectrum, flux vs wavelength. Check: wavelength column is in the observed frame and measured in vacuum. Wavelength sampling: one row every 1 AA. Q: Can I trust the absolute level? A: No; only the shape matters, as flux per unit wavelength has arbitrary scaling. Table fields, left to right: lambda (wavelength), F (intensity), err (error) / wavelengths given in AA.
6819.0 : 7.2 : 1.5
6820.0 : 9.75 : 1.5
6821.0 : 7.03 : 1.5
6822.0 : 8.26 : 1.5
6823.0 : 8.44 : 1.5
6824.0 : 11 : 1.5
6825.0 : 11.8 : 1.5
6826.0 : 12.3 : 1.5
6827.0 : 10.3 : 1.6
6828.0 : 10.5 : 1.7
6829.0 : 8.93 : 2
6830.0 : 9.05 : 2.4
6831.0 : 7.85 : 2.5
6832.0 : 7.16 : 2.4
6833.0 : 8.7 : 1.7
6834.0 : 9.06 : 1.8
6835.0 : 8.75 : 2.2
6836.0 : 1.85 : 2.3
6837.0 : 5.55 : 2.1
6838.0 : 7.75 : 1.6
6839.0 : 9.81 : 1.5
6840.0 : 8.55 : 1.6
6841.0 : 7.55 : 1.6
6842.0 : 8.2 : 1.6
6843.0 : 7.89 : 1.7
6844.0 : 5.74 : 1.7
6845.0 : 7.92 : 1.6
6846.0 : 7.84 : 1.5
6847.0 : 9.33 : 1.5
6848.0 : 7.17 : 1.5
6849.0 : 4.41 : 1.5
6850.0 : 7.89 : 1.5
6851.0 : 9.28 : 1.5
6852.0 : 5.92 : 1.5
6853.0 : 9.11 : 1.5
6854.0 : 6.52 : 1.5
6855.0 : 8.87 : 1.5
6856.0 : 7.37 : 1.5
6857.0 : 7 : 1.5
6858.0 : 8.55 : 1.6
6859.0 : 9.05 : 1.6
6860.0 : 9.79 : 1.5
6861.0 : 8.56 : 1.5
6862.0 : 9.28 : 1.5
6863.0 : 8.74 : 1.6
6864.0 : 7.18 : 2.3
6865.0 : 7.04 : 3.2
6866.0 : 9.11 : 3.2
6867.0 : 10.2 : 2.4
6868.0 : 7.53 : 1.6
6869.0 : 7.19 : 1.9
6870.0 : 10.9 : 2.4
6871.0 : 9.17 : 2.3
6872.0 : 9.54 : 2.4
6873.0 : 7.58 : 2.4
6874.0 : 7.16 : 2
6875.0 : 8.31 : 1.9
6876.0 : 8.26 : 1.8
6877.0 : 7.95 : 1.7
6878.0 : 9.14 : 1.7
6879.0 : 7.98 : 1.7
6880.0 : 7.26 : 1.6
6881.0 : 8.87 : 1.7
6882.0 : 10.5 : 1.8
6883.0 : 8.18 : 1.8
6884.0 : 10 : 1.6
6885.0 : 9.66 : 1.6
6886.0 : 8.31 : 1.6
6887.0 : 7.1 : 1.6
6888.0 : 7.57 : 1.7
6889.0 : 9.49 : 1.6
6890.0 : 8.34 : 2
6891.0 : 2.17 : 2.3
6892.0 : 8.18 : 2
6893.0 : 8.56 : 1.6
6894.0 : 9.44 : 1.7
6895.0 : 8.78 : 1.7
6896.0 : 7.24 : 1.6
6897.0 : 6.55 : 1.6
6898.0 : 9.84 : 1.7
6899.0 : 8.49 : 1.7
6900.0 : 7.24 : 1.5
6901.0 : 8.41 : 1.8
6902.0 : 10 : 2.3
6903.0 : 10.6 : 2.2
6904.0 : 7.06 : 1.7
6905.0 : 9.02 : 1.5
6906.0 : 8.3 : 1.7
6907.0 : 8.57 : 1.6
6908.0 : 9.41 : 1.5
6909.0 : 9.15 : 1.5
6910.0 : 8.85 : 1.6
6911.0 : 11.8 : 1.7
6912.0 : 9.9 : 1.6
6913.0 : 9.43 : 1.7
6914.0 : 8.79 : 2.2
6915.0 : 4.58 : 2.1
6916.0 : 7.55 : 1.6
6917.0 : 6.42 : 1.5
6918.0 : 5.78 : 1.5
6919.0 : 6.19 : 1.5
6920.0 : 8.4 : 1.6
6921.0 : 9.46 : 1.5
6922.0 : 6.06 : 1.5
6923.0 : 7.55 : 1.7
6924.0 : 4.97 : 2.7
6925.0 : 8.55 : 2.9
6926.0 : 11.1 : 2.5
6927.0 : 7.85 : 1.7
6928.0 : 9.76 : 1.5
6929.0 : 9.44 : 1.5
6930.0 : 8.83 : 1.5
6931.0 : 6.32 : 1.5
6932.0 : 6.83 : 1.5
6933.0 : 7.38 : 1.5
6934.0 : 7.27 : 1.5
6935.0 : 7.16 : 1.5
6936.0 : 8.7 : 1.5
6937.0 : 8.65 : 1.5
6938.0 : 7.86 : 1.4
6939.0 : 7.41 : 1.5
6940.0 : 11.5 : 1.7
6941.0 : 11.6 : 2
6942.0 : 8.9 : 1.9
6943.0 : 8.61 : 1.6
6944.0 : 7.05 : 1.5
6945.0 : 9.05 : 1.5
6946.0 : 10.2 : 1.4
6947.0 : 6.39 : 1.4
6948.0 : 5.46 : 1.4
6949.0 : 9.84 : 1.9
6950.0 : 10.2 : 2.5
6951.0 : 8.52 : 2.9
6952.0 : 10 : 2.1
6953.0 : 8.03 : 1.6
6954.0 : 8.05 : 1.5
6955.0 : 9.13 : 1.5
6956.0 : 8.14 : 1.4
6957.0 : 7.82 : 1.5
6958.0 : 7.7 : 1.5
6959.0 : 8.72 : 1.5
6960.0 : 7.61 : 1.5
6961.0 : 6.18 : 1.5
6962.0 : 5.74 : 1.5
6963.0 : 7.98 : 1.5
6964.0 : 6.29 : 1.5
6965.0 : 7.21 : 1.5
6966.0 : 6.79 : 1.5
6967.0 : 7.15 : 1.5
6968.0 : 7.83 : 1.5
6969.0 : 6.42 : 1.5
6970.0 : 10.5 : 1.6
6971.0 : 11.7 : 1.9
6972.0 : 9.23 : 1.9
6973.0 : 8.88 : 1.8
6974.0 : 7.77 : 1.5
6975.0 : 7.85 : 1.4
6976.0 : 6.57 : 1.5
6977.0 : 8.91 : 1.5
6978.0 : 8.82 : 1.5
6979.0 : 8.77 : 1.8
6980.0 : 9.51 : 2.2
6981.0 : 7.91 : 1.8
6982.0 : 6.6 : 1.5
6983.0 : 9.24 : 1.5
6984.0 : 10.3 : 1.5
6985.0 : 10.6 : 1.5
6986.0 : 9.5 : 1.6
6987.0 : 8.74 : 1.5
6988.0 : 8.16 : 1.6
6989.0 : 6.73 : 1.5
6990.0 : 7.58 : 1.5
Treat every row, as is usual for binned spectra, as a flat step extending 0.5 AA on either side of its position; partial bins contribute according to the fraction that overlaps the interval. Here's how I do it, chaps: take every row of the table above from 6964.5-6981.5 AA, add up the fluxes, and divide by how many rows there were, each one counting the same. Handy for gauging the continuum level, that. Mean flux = 8.34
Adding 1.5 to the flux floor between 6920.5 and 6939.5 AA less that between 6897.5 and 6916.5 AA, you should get 1.9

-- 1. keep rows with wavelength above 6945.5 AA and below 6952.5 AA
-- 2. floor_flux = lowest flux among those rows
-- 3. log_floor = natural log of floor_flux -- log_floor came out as 1.70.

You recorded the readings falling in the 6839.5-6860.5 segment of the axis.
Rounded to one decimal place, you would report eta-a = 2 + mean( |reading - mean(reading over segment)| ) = 3.0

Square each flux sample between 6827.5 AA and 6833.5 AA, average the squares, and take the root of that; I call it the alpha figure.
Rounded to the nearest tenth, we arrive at 8.8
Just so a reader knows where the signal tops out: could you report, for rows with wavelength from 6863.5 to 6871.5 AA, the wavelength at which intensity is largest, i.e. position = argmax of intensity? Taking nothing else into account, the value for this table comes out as 6870.0 AA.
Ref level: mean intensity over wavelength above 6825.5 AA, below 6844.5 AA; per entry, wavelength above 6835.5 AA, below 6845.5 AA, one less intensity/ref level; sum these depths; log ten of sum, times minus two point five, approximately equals -0.3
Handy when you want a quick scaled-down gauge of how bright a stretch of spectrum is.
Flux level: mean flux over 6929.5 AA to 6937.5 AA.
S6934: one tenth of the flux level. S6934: 0.764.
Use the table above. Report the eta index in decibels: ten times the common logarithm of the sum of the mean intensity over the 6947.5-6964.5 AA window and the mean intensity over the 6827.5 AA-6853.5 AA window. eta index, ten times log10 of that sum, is 11.97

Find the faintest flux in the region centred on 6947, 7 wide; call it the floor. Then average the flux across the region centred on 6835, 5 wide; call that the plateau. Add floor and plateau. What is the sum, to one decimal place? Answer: 12.2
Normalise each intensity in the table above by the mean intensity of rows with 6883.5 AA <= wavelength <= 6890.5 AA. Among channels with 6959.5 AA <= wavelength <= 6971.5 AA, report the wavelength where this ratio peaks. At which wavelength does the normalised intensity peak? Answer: 6971.0 AA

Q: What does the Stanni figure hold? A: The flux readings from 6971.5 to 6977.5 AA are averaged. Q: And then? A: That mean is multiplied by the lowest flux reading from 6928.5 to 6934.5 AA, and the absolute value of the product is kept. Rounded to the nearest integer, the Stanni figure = 52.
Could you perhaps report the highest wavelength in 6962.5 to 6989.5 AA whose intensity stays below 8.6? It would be 6989.0 AA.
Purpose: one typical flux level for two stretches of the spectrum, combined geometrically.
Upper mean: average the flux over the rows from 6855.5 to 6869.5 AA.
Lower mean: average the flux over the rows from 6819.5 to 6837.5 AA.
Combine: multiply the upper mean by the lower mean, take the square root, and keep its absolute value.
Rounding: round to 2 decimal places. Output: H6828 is 8.50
